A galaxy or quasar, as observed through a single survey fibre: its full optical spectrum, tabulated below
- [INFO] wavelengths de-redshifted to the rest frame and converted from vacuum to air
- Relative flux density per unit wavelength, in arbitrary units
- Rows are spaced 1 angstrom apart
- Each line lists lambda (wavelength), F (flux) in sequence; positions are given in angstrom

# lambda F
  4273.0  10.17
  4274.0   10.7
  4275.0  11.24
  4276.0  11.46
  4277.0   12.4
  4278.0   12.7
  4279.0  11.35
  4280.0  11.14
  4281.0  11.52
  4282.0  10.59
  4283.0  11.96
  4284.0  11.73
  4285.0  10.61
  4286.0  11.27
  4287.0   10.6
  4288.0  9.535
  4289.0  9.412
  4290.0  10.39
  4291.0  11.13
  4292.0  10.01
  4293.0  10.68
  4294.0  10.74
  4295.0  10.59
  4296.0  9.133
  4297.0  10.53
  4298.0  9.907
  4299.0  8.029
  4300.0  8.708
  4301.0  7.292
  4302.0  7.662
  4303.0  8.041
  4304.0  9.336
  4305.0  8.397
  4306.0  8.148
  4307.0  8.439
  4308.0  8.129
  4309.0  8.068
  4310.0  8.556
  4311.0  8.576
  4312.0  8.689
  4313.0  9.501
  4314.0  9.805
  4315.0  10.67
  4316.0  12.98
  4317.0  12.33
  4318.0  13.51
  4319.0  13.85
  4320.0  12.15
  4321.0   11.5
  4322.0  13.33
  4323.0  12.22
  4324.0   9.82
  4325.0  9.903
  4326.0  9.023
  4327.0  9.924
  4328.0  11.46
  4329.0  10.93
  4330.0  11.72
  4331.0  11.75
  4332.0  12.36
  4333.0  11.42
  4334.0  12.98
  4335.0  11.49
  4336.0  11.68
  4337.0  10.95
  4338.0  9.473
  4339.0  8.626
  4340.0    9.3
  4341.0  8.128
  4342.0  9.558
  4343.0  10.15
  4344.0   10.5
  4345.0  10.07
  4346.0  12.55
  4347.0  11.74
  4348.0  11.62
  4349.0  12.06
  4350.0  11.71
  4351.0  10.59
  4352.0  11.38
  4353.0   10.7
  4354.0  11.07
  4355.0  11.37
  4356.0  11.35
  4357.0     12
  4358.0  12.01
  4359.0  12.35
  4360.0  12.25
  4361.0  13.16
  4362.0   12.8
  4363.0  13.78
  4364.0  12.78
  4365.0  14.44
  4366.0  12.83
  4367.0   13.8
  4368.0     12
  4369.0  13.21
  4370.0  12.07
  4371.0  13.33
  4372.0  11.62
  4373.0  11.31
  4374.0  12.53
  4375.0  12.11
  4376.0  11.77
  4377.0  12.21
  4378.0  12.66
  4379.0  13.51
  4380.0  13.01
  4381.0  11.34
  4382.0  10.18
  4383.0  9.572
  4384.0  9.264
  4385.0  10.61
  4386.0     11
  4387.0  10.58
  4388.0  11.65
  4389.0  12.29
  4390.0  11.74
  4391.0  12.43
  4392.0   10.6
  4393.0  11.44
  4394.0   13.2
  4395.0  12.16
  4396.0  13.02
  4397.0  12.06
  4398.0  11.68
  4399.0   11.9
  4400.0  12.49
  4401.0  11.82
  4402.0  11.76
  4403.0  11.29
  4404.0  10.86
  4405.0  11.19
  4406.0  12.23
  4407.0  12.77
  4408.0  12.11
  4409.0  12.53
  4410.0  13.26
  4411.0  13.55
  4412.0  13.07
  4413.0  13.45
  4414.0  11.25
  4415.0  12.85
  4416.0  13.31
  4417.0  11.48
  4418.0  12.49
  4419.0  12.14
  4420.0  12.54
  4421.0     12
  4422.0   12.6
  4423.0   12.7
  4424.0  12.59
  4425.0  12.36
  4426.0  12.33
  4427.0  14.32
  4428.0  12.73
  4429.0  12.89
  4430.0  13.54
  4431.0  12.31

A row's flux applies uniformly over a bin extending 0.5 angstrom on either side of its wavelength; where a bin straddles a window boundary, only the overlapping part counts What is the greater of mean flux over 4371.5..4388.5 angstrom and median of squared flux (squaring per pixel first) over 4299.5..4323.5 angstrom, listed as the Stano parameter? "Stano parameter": 81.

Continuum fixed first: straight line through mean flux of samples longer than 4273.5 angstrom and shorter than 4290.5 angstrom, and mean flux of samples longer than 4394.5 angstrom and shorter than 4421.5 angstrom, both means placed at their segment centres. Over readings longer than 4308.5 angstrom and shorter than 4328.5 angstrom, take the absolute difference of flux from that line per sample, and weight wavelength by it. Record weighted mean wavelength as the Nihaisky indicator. 4316.8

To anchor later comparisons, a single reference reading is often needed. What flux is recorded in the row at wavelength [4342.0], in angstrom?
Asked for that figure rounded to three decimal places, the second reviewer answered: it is 9.558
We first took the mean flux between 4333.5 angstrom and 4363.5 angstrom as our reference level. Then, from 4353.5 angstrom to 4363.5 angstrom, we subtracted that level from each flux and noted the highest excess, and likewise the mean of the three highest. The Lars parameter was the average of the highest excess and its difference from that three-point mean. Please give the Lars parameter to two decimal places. 1.53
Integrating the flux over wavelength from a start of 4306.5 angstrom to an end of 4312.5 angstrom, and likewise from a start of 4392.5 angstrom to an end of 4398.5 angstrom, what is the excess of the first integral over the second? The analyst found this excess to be -23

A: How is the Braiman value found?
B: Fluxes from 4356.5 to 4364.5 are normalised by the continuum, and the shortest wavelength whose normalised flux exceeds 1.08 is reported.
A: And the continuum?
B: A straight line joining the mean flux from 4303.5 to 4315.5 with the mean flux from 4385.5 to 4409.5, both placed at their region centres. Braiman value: 4357.0 angstrom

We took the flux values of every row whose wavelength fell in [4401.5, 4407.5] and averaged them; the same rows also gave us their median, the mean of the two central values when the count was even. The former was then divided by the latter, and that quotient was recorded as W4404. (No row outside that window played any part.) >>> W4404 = 1.01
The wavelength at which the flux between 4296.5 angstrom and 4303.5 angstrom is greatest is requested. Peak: 4297.0 angstrom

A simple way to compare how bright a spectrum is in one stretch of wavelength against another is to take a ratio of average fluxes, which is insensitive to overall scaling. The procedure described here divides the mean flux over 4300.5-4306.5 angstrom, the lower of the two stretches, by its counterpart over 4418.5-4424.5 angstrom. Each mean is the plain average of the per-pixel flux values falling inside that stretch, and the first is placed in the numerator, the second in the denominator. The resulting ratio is 0.66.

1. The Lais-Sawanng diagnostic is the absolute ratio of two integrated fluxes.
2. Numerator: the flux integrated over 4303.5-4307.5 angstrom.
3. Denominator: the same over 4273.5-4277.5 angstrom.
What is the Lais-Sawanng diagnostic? 0.75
